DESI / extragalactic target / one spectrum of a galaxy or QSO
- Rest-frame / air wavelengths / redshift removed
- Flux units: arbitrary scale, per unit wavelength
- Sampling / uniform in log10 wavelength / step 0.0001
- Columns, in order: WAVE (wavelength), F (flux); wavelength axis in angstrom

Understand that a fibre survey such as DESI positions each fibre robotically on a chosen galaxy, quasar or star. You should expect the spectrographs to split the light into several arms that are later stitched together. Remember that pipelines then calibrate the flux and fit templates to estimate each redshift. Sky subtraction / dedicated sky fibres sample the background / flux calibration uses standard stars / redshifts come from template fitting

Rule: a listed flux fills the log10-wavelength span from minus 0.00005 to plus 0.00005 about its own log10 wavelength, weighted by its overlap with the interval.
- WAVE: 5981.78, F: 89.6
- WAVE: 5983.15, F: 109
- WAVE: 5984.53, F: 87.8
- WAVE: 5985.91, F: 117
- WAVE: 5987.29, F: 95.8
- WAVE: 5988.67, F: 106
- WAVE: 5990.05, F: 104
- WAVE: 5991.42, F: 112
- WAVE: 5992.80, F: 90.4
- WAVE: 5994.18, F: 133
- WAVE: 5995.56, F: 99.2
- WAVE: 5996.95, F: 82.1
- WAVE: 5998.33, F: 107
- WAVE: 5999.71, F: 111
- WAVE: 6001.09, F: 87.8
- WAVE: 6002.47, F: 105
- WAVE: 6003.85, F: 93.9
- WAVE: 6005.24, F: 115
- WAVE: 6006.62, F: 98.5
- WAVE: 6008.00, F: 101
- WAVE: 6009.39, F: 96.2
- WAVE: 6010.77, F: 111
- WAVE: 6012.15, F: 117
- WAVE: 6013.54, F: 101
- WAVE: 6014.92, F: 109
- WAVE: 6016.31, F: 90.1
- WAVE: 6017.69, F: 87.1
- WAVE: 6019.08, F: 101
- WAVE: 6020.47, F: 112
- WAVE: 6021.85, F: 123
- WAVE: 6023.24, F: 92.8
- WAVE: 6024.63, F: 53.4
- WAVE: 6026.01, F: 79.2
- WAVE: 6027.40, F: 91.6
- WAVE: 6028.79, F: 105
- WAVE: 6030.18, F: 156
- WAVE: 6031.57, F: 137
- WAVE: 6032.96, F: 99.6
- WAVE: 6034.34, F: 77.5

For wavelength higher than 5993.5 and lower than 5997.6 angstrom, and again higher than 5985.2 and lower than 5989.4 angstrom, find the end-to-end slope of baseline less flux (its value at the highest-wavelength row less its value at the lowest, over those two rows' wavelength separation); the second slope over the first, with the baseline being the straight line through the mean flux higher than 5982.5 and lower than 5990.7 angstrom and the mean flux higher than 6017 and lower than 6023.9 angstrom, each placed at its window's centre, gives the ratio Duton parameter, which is 0.22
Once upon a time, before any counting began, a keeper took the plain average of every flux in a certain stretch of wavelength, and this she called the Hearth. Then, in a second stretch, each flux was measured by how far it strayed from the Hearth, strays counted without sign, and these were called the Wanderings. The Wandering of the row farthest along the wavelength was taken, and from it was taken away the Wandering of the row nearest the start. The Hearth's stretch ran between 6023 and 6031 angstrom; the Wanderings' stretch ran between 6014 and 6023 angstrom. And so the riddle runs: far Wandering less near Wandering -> 14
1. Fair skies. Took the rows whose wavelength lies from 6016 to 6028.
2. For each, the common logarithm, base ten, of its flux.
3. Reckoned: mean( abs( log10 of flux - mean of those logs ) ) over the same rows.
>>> 0.066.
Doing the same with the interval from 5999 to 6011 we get 0.031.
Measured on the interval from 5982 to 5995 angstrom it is 0.043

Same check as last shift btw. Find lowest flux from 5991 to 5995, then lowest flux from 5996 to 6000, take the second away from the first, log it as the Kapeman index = 8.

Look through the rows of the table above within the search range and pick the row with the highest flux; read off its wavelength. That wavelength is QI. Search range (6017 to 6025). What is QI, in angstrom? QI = 6021.85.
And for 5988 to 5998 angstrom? 5994.18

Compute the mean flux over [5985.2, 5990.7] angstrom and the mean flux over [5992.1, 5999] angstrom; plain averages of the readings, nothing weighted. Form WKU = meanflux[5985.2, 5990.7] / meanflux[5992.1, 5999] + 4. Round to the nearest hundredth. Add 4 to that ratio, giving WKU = 5.03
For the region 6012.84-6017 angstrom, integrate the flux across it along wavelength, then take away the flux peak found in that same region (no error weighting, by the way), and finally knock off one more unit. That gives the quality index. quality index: 306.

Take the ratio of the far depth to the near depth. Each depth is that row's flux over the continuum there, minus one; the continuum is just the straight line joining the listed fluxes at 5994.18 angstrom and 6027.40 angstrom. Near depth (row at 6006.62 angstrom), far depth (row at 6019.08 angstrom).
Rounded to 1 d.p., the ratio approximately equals 0.1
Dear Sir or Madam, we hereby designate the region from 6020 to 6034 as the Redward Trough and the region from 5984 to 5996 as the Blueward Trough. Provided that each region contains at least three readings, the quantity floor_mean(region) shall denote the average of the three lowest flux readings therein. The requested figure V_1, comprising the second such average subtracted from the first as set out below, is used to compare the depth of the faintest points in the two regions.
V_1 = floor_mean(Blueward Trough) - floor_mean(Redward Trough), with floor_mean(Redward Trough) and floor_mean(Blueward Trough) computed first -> 17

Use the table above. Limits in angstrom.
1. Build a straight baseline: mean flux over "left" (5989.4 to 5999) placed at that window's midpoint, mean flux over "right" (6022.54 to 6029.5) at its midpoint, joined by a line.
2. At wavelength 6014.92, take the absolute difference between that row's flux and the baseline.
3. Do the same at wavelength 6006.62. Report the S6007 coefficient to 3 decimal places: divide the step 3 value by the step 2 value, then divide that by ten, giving 0.012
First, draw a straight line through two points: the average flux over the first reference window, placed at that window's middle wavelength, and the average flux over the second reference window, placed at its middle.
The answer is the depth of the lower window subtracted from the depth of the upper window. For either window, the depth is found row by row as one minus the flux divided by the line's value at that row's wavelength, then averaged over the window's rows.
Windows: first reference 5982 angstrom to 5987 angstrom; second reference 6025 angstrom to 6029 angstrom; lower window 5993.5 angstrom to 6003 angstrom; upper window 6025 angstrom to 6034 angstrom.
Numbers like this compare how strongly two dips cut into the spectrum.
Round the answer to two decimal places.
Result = -0.19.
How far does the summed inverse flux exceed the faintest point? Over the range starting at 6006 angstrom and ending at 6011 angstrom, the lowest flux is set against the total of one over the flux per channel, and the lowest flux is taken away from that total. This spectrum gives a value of -96.2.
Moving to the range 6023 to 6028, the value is -53.3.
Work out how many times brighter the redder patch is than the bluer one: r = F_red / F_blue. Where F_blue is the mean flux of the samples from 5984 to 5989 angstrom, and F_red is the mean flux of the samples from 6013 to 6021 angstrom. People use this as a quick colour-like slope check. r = 0.98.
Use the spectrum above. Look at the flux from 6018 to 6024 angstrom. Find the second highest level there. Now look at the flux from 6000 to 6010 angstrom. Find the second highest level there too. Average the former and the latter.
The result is 108.5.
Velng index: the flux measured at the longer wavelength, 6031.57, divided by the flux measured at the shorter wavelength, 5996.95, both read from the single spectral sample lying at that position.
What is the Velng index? 1.7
